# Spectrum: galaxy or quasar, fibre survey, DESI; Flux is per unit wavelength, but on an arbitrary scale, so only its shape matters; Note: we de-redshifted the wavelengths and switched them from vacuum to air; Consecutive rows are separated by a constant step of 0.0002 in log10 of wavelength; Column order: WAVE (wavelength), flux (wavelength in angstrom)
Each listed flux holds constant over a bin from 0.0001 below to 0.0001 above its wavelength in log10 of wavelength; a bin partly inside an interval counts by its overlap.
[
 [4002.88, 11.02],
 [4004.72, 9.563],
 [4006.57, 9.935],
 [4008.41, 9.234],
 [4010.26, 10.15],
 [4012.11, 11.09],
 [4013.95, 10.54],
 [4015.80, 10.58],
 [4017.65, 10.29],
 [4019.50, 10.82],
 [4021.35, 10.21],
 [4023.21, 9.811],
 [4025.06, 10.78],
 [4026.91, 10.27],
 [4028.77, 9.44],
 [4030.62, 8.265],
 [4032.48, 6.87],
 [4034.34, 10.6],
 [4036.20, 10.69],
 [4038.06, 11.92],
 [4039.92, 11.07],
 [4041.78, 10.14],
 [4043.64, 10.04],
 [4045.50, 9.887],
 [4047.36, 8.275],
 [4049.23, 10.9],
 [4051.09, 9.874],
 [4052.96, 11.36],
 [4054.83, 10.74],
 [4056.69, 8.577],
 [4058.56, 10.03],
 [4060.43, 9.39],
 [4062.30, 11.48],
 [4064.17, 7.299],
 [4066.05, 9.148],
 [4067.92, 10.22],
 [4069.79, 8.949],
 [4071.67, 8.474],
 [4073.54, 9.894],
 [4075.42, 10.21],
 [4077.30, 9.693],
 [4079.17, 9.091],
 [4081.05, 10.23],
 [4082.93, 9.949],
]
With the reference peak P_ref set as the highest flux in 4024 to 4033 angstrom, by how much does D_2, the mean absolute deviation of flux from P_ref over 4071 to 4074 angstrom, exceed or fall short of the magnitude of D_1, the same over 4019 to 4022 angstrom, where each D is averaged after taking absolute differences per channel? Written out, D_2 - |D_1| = 1.3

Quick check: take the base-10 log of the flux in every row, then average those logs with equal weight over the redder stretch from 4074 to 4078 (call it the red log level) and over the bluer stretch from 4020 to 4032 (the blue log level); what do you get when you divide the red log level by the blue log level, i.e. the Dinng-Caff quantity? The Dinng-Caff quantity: 1.01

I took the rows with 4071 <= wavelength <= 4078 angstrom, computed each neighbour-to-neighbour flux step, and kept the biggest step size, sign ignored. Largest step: 1.4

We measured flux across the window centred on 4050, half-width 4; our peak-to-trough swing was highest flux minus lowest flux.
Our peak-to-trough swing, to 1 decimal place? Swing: 3.1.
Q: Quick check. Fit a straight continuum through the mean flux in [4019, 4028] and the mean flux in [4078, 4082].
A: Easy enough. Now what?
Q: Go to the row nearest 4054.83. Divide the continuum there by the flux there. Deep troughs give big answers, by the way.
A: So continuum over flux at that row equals 0.93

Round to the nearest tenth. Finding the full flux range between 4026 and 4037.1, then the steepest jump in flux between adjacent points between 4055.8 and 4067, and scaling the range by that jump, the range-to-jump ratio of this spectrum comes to 0.9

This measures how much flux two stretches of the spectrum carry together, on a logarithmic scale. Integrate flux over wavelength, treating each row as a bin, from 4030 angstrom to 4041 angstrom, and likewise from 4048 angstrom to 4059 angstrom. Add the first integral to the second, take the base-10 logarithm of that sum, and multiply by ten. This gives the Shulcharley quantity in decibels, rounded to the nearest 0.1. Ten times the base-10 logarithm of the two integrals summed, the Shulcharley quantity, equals 23.5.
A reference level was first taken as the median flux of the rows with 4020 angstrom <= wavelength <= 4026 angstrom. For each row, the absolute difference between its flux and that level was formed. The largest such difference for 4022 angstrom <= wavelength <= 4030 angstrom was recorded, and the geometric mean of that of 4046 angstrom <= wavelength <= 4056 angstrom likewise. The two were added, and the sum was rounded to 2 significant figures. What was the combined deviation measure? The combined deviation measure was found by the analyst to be 1.5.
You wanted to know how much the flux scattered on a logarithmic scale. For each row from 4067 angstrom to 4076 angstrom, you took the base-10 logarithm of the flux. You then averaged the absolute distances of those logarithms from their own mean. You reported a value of 0.03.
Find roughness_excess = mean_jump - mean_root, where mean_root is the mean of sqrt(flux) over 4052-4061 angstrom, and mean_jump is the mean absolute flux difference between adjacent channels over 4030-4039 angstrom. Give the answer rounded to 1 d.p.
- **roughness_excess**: -1.6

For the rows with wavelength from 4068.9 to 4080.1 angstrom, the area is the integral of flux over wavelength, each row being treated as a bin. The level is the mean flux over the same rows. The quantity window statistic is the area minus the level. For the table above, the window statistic 96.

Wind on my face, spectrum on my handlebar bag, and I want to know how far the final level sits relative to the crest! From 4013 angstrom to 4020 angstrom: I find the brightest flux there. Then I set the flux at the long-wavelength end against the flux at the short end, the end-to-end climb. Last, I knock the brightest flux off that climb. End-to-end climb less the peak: -10.5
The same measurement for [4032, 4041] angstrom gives -7.7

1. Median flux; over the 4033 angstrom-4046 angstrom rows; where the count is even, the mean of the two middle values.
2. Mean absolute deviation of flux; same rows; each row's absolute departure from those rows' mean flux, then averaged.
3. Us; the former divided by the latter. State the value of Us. 20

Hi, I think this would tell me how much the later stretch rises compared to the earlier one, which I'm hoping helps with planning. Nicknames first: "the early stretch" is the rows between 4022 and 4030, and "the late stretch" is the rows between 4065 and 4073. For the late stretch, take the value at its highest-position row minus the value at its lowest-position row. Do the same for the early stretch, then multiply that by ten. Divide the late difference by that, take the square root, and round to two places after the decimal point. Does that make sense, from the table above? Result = 0.43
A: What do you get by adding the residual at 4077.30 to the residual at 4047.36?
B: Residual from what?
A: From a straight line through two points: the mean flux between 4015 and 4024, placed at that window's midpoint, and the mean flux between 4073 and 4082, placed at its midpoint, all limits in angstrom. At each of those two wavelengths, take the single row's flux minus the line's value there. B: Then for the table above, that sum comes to -1.9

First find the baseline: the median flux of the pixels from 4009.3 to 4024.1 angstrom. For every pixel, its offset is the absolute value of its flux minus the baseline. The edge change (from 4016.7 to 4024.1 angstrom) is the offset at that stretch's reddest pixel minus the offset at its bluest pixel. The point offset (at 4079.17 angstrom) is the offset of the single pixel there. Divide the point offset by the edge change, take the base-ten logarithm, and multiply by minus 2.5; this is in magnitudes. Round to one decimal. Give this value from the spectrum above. -1.1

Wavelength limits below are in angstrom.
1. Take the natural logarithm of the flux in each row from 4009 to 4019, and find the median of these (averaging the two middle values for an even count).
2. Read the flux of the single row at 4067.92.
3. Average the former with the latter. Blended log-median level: 6.3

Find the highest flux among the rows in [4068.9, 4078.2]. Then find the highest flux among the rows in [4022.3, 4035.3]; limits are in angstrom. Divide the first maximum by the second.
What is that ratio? 0.95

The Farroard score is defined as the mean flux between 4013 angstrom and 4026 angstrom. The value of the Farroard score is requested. 10.4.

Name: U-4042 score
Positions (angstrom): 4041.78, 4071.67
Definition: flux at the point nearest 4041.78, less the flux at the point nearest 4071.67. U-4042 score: 1.7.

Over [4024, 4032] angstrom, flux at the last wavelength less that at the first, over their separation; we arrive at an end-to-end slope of -0.5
